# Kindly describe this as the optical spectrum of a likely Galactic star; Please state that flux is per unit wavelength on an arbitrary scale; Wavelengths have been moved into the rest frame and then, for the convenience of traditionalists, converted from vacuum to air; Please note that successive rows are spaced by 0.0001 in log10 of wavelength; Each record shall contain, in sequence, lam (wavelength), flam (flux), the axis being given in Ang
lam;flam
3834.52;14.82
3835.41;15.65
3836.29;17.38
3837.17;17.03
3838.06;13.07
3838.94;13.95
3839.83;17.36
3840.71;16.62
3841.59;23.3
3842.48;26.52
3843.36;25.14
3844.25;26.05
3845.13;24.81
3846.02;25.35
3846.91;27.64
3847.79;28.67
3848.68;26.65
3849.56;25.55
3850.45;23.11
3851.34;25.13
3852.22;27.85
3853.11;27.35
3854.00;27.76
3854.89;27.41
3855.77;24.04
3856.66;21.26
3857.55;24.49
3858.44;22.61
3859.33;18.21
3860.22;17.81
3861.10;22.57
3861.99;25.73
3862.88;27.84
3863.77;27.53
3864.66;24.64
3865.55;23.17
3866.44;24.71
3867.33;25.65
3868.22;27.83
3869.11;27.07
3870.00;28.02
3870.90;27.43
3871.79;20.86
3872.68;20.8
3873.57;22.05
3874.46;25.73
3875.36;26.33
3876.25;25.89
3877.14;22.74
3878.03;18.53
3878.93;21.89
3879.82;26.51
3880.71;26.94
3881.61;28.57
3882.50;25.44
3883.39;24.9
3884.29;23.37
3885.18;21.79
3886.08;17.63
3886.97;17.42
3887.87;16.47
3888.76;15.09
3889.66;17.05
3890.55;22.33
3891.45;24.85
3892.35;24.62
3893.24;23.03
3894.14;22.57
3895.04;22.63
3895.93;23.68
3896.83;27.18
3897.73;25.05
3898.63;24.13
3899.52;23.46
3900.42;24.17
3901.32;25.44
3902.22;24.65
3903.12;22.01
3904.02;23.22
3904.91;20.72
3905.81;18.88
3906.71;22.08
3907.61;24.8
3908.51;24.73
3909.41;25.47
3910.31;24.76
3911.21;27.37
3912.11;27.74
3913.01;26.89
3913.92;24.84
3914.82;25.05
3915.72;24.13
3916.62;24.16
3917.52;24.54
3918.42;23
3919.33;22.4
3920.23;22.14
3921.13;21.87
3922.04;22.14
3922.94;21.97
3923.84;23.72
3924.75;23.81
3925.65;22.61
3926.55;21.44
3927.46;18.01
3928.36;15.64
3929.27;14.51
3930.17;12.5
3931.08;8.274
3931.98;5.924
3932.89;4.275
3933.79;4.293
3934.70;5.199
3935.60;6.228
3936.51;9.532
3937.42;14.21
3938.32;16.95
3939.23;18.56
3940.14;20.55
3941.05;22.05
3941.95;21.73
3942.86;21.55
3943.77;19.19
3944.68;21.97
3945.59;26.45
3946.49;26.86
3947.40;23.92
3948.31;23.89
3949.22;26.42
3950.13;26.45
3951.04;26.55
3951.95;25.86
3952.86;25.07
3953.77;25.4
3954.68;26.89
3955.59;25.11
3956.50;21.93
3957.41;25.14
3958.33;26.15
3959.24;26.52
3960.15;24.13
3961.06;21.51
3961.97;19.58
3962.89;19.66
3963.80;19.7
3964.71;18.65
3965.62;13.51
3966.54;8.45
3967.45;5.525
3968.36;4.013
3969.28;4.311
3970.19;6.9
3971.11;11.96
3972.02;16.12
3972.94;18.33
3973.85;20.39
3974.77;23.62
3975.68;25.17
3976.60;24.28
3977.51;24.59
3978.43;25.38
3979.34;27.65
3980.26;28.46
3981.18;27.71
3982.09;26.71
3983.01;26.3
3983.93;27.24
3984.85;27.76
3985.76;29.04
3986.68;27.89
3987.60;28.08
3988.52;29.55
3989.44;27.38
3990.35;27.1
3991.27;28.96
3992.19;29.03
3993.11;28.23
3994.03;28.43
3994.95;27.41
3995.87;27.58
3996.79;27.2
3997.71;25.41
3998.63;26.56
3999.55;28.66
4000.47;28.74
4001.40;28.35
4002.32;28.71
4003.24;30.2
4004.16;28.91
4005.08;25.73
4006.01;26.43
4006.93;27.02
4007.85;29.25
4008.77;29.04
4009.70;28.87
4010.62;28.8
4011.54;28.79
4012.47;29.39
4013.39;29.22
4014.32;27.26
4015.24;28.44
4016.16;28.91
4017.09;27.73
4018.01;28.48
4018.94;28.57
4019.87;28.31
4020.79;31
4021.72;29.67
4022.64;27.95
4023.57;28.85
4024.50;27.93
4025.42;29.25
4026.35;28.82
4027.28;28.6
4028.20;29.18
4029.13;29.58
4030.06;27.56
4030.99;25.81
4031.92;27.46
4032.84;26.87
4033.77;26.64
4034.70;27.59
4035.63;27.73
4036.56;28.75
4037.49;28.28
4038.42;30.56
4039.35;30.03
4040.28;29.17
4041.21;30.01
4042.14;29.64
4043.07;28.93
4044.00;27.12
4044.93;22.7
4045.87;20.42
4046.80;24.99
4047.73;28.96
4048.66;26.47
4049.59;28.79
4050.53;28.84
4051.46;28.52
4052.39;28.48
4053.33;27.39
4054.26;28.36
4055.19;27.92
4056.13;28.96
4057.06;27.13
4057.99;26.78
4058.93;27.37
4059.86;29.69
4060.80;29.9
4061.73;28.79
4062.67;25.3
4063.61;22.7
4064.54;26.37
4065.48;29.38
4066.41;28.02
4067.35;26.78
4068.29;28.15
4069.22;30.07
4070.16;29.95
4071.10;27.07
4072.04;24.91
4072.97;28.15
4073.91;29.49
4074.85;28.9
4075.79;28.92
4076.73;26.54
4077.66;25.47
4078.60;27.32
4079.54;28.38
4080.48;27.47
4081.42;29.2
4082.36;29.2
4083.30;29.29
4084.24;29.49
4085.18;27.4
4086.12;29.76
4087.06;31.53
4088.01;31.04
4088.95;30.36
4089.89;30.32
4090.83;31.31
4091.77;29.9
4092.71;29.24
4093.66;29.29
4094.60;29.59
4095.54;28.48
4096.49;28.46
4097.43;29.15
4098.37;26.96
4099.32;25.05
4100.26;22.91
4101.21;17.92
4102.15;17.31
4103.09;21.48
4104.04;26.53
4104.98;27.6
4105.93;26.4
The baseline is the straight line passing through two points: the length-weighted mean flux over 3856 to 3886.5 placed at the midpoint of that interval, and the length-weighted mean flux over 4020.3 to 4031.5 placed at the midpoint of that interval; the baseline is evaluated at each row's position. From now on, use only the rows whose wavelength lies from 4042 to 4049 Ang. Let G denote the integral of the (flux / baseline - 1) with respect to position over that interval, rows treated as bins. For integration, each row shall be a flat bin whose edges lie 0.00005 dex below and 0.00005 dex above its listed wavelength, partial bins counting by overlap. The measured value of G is -0.79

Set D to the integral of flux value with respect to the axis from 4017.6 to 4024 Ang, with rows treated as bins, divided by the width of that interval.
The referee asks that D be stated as 29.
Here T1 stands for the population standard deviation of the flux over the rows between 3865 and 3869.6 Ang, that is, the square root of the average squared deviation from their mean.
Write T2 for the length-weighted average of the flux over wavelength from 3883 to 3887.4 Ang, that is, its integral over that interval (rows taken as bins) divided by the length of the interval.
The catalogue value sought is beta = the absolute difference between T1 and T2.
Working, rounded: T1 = 1.7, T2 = 21.0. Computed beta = 19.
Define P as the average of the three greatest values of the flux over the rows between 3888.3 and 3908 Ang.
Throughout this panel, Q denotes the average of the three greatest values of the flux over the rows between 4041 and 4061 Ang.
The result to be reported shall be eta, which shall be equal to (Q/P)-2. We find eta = -0.85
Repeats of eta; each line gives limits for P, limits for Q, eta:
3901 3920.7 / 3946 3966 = -1.02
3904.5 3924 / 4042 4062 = -0.91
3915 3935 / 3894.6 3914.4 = -0.87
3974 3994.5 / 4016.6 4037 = -0.97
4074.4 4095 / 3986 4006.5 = -1.05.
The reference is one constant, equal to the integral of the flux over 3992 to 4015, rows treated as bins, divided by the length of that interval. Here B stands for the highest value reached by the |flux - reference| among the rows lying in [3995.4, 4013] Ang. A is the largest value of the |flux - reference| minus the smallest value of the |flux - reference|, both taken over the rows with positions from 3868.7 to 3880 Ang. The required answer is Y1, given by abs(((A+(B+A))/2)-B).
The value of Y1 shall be 8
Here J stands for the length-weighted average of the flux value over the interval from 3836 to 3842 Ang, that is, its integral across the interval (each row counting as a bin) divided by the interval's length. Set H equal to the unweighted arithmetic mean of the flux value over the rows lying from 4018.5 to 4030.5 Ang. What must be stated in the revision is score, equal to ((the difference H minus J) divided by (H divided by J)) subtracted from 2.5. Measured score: -5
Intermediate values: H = 28.9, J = 16.9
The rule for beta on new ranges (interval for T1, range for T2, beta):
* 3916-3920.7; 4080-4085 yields 28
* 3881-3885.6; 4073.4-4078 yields 26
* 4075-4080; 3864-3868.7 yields 24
